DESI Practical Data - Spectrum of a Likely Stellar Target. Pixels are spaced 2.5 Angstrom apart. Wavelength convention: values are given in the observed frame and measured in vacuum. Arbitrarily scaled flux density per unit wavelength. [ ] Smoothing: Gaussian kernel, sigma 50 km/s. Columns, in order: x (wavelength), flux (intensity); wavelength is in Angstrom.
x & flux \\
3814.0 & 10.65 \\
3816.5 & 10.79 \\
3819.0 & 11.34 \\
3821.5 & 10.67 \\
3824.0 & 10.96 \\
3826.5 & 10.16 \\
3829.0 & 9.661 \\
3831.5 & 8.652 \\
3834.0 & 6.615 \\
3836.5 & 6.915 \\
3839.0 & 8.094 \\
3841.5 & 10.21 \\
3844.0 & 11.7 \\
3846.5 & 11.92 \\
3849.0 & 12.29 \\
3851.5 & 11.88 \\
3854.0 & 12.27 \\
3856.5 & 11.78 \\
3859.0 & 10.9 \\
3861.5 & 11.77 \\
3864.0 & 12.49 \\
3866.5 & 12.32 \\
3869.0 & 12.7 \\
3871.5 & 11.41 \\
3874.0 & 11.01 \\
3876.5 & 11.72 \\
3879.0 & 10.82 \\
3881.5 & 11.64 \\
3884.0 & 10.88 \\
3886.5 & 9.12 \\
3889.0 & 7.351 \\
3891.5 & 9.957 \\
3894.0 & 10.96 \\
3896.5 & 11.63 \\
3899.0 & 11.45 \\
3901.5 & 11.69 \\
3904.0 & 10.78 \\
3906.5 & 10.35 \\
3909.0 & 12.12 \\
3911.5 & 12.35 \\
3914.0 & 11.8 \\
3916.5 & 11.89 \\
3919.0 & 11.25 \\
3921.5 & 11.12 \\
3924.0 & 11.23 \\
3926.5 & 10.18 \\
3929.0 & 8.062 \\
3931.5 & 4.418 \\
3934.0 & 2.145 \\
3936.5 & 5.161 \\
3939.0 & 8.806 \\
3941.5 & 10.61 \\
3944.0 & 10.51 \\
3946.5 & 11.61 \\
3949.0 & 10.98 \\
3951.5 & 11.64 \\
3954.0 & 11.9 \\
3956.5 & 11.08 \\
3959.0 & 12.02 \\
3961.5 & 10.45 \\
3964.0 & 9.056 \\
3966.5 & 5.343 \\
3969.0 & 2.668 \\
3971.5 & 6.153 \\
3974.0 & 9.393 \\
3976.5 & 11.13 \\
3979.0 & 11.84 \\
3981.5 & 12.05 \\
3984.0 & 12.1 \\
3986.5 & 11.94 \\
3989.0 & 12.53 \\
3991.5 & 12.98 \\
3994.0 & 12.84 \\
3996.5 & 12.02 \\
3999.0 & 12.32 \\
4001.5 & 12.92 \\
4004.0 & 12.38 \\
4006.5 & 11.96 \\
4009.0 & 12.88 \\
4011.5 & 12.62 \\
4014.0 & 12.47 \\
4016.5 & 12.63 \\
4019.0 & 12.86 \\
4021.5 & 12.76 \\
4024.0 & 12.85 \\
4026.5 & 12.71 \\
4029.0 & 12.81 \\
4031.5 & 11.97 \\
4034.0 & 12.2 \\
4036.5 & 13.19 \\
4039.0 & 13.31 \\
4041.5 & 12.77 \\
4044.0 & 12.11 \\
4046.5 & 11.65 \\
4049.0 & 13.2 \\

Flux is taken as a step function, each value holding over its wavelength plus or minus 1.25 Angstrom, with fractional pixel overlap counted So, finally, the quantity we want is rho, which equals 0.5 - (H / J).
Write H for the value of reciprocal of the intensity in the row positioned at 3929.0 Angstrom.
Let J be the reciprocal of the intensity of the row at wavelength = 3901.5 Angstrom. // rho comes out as -0.95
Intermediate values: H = 0.124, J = 0.086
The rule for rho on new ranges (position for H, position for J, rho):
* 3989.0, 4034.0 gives -0.47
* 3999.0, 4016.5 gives -0.53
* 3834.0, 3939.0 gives -0.83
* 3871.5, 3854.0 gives -0.58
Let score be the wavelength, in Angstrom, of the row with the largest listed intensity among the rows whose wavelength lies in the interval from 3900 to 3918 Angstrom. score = 3911.5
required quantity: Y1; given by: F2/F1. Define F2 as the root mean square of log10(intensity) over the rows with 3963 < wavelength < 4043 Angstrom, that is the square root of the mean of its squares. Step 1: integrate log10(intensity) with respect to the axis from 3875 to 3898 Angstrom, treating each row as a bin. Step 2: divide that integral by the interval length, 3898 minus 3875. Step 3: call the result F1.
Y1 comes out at 1.04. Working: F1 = 1.02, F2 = 1.06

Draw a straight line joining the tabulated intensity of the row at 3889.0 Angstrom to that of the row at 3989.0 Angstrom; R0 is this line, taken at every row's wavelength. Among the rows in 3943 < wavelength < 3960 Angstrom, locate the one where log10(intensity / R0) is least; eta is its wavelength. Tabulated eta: 3956.5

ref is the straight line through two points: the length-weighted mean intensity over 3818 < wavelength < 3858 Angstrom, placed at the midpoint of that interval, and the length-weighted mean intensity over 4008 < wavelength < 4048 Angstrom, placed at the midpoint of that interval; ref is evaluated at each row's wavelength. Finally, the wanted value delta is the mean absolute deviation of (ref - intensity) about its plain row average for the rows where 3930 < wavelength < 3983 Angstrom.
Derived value 2.6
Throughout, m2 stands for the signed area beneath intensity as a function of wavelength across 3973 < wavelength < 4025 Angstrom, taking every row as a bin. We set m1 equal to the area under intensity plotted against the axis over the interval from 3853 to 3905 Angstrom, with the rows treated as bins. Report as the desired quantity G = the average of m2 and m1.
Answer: 609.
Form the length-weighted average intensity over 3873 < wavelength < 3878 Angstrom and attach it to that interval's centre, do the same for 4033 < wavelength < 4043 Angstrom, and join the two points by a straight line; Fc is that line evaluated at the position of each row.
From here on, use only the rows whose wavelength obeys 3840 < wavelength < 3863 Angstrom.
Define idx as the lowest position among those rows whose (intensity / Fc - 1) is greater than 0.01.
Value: 3844.0 Angstrom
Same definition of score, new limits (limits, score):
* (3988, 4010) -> 3991.5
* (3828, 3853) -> 3849.0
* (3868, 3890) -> 3869.0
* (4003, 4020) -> 4009.0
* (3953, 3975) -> 3959.0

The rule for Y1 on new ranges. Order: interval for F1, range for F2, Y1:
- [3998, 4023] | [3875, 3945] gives 0.90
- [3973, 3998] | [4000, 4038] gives 1.02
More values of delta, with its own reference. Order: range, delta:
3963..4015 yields 2.0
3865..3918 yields 0.9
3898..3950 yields 2.1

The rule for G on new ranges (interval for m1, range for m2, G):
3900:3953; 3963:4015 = 548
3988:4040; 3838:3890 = 619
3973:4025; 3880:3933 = 596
